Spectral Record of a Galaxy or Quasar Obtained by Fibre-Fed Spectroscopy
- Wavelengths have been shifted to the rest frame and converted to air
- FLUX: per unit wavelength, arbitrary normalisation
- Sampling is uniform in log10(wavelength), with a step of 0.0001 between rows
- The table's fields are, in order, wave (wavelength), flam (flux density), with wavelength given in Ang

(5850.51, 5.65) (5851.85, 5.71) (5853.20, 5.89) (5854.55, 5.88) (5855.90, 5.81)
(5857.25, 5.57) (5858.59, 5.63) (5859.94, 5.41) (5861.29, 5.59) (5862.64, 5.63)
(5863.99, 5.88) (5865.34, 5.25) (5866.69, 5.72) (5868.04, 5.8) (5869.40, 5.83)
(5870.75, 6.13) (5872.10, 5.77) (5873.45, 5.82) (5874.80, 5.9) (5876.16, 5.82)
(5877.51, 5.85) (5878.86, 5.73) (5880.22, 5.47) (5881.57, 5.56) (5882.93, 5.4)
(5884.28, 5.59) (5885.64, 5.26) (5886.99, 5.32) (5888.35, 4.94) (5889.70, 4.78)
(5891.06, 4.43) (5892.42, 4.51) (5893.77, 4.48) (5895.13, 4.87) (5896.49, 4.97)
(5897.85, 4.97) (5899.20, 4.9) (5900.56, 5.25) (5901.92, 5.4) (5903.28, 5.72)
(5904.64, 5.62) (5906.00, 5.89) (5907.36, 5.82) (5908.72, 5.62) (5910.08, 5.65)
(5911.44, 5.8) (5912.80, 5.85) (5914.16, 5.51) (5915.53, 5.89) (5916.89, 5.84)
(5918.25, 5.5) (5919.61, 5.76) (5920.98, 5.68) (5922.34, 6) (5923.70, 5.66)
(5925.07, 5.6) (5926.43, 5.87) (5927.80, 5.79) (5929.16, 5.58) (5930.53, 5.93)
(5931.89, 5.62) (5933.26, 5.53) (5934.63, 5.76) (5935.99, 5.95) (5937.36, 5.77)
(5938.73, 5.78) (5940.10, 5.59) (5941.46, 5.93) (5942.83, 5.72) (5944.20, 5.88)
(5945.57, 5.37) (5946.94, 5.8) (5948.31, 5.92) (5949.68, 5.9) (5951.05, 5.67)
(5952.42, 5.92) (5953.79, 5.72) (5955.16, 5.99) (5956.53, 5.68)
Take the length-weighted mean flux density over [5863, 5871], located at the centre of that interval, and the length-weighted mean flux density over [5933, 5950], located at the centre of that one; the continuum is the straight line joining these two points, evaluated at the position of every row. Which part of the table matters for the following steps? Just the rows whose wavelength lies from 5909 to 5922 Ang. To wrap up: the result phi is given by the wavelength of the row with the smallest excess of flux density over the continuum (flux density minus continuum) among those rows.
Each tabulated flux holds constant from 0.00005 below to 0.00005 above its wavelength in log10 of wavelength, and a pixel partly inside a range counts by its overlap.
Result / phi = 5918.25 Ang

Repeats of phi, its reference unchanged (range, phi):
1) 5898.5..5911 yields 5899.20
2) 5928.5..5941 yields 5933.26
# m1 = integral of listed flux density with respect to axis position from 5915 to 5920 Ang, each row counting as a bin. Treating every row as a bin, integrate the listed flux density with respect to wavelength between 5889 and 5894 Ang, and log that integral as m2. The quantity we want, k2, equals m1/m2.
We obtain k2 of 1.26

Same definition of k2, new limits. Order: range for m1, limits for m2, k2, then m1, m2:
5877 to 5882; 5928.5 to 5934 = 0.91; 28.3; 31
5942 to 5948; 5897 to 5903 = 1.10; 34.2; 31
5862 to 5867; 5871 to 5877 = 0.80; 28.1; 35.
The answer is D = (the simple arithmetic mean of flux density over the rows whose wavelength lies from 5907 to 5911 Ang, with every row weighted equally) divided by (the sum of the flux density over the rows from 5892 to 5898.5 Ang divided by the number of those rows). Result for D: 1.20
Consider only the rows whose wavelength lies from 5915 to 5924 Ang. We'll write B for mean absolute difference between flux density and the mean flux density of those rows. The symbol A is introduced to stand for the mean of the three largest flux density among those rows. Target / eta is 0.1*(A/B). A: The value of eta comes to 4.6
